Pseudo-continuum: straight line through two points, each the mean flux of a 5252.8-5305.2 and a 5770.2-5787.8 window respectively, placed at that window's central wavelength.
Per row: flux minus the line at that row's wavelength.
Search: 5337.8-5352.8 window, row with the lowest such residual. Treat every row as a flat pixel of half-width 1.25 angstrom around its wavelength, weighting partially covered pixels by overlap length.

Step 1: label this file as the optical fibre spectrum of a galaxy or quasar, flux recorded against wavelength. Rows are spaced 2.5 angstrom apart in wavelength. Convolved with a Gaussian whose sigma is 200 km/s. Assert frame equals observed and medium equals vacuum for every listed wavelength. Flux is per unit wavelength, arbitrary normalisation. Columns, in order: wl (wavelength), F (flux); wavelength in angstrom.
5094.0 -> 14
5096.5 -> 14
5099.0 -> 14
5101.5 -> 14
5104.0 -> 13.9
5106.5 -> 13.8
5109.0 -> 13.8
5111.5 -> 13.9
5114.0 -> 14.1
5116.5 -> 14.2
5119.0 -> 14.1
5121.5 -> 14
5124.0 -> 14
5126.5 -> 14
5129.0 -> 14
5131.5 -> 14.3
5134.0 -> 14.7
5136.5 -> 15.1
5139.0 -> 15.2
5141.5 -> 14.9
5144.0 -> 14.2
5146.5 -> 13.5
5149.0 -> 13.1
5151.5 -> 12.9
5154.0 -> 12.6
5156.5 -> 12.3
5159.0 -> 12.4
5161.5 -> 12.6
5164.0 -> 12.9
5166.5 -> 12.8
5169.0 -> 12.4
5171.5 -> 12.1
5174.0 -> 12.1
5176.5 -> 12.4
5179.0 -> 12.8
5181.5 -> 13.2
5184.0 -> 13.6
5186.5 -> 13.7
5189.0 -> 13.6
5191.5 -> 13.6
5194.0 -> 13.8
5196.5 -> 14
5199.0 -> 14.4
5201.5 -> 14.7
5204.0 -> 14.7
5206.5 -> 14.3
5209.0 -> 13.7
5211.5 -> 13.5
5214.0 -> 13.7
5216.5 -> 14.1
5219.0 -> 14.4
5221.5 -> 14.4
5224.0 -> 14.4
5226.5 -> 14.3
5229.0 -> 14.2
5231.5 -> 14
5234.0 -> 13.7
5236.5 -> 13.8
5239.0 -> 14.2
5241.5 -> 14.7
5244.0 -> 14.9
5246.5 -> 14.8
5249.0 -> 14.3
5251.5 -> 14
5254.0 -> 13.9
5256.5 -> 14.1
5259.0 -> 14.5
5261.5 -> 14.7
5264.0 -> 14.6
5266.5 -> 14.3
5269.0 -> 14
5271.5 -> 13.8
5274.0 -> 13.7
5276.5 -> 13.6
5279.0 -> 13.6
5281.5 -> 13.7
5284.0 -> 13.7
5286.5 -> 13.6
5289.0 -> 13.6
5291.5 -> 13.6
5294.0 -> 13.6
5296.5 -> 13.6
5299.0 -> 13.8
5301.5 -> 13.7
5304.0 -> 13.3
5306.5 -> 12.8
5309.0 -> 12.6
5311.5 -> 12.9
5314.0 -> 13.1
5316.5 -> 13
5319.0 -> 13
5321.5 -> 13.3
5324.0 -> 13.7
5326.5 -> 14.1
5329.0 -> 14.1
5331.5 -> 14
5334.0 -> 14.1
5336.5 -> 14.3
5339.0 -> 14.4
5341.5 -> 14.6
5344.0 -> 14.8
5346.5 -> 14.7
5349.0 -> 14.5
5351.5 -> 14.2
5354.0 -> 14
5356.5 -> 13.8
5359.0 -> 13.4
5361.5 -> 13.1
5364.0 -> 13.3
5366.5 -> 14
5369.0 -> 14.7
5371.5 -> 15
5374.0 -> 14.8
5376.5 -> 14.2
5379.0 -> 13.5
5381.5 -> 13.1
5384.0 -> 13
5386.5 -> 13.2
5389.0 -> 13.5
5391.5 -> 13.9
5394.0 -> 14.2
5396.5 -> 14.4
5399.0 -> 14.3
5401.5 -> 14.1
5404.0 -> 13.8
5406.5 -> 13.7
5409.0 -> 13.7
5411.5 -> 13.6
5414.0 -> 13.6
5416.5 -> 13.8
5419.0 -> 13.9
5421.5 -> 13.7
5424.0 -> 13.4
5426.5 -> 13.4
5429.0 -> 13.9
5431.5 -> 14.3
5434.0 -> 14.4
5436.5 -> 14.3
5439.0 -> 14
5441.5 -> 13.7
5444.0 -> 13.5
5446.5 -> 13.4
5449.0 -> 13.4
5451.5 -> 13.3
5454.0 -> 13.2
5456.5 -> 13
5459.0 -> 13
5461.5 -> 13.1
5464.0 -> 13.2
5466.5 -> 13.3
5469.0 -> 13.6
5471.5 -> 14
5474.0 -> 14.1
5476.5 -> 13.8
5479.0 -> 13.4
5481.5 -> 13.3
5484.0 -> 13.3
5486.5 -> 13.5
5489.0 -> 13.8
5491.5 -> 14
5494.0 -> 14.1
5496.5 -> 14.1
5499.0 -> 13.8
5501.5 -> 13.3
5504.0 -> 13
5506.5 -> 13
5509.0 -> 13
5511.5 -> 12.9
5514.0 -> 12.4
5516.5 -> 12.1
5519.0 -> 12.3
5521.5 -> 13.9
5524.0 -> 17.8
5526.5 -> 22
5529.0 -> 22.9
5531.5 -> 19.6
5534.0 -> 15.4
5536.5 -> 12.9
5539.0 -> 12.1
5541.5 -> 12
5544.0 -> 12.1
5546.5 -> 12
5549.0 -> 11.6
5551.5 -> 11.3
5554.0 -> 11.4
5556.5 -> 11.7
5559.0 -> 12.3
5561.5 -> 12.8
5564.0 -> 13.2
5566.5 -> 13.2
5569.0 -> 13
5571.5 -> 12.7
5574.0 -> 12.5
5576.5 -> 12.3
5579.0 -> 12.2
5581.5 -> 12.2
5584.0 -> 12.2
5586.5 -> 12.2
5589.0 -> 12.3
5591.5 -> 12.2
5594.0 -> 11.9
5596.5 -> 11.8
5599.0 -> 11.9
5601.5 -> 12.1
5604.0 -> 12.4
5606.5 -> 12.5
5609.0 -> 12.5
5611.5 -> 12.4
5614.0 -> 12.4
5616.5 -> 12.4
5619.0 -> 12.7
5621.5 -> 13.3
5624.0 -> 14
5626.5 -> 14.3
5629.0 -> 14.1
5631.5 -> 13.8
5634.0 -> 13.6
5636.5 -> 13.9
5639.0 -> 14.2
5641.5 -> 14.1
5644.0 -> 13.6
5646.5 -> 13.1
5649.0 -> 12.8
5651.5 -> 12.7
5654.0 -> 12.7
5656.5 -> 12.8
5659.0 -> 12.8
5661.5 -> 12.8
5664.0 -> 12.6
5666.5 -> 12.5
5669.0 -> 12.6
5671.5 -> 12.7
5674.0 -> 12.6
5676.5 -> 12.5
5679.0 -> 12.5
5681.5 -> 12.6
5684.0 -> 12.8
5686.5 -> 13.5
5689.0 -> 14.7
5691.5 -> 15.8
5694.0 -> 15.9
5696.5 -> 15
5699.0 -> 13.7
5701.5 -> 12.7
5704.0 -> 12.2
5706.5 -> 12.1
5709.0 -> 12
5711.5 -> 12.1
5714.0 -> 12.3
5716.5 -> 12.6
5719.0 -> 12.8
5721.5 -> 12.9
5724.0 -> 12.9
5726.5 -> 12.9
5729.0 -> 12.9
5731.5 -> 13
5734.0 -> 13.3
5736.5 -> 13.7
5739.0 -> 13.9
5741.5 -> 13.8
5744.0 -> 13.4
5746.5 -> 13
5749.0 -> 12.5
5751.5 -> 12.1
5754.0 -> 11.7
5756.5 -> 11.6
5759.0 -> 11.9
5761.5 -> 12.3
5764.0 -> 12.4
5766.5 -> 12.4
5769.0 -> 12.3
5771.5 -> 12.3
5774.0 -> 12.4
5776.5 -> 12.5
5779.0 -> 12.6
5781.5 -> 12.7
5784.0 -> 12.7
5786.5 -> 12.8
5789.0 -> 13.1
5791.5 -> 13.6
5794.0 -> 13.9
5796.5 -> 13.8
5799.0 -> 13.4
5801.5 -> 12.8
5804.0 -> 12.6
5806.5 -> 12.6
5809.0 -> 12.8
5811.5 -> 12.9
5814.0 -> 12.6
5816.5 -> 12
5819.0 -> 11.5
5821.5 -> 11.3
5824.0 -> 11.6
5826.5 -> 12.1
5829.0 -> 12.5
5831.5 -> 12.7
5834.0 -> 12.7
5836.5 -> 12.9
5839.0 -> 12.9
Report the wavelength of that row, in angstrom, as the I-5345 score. 5351.5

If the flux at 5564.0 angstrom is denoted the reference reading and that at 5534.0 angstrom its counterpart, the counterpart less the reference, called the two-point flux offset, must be 2.2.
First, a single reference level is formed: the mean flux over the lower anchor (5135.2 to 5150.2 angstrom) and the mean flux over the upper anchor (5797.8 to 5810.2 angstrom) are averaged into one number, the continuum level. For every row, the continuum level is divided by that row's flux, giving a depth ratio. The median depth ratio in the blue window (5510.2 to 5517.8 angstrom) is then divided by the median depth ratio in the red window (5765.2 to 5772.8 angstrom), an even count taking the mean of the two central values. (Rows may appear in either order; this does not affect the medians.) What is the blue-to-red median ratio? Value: 0.99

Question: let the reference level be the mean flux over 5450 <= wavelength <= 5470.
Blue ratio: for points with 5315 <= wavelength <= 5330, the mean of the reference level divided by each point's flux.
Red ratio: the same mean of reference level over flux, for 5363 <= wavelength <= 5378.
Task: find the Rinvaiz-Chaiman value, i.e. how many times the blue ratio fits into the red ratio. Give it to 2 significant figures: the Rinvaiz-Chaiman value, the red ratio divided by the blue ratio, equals 0.94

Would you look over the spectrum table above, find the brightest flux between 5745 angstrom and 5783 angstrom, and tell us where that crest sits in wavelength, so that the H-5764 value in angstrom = 5746.5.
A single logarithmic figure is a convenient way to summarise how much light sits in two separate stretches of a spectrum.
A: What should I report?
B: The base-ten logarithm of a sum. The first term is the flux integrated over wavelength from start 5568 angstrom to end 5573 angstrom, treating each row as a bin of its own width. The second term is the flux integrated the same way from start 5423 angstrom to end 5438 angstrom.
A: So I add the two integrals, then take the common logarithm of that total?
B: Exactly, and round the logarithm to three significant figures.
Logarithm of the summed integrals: 2.44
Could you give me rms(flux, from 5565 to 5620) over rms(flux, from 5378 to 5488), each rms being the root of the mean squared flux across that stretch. 0.91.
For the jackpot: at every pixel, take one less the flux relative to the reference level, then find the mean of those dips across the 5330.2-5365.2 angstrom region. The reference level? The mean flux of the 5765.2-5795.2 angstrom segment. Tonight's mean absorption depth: -0.103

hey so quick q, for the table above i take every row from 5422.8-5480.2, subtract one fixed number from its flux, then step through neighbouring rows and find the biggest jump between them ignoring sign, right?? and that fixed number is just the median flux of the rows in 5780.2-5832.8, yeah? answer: 0.50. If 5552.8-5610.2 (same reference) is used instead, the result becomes 0.60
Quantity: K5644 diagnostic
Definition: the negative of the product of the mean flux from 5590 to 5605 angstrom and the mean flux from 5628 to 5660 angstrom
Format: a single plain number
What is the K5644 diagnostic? -161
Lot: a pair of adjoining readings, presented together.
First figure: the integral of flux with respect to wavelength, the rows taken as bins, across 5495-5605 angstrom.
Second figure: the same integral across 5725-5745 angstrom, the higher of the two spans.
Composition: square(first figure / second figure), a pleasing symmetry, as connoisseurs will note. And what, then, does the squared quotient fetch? 30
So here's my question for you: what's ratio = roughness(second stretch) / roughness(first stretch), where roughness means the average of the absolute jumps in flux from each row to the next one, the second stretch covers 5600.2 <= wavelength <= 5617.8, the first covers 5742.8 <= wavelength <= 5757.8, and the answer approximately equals 0.2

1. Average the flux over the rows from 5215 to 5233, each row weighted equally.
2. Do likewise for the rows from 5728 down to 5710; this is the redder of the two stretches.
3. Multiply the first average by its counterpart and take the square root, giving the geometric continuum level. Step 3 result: 13.4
